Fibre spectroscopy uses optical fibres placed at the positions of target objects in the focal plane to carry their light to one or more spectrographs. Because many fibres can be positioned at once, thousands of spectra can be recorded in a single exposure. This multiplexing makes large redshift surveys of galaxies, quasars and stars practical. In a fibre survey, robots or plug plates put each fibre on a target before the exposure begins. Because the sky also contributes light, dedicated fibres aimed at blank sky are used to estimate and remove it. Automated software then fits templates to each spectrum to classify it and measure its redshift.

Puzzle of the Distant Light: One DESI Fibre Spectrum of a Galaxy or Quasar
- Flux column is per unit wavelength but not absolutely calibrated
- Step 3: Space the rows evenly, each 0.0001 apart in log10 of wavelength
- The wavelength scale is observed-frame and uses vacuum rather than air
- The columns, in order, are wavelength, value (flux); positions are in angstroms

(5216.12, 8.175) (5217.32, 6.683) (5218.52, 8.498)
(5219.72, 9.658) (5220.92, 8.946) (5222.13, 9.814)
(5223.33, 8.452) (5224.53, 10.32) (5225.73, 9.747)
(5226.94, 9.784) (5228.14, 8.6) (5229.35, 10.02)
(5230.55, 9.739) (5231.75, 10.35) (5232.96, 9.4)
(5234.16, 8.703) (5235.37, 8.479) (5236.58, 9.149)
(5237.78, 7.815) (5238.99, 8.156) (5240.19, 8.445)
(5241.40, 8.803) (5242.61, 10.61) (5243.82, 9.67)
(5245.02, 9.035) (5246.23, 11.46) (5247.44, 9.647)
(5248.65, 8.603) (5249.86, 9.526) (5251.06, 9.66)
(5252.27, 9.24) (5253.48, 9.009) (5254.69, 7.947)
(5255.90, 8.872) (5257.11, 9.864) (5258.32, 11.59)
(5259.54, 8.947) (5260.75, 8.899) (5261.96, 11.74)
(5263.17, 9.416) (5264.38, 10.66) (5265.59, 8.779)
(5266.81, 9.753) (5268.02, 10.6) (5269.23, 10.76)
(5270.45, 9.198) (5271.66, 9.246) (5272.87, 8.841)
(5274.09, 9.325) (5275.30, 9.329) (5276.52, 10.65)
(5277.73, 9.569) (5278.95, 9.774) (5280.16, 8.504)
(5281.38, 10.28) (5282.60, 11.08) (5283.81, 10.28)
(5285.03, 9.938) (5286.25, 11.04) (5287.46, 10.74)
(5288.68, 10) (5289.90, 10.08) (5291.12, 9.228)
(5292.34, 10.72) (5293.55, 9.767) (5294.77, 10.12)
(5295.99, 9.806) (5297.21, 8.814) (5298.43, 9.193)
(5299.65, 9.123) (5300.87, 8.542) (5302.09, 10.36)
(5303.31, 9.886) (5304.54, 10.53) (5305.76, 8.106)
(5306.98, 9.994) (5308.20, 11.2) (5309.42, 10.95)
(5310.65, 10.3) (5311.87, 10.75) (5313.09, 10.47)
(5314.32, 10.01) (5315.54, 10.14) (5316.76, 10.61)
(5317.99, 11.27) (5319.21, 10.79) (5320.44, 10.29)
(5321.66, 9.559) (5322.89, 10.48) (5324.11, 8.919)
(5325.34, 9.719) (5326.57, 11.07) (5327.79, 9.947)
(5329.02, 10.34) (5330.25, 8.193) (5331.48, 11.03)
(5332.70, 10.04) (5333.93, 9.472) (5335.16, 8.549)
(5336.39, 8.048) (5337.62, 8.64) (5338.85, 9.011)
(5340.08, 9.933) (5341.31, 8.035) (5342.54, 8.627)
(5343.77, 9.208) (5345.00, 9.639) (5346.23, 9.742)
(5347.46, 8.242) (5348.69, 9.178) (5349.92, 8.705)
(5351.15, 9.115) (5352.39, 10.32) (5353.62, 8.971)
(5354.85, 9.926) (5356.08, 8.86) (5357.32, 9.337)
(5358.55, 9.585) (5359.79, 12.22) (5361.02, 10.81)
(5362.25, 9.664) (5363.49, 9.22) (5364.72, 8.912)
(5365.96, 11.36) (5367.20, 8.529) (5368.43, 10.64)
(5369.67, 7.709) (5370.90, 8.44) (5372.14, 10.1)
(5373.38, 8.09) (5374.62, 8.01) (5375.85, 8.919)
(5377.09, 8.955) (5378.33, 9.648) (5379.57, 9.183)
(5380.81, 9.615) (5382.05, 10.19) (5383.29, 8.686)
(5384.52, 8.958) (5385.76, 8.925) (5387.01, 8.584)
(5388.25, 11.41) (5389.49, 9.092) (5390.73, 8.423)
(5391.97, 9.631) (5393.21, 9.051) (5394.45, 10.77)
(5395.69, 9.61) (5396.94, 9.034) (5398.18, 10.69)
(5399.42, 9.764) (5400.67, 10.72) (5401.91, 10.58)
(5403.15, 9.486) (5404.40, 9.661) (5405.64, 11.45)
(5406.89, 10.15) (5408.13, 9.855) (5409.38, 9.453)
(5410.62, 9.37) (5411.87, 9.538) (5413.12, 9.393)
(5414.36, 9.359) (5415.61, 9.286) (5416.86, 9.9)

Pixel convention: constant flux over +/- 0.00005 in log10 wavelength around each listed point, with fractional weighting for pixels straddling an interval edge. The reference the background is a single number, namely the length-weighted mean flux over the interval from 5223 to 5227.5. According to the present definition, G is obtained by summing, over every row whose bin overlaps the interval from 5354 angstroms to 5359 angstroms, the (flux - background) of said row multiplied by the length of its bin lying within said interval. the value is -1.2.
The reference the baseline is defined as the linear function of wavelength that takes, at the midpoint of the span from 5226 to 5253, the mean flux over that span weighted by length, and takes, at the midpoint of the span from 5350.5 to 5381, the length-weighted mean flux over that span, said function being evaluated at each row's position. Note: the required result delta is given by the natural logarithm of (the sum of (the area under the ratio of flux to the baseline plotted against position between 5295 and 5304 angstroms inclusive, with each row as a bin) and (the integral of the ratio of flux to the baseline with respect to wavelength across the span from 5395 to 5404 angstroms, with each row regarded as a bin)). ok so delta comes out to 2.92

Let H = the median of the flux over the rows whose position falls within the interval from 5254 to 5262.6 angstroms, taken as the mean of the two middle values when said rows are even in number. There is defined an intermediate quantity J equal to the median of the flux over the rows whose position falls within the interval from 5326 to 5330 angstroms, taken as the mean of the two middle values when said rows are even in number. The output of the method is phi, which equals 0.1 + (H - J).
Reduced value -1.3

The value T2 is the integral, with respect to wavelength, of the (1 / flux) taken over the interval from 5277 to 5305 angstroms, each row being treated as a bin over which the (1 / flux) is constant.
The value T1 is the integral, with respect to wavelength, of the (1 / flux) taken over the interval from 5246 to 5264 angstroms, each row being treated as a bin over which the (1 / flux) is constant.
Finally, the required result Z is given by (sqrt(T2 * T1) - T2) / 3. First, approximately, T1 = 1.9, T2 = 2.8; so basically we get -0.17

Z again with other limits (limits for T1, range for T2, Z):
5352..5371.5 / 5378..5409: -0.22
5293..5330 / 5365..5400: -0.01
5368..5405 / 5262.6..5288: 0.21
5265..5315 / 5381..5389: 0.41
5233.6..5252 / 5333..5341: 0.15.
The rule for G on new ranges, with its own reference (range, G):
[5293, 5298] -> -0.2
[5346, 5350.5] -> -3.3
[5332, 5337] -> -2.9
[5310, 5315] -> 3.7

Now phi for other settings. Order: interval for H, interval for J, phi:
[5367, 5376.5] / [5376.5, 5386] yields -0.5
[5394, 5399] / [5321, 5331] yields 0.4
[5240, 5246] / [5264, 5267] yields -0.6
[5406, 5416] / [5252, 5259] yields 0.4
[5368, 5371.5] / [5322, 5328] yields -1.4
